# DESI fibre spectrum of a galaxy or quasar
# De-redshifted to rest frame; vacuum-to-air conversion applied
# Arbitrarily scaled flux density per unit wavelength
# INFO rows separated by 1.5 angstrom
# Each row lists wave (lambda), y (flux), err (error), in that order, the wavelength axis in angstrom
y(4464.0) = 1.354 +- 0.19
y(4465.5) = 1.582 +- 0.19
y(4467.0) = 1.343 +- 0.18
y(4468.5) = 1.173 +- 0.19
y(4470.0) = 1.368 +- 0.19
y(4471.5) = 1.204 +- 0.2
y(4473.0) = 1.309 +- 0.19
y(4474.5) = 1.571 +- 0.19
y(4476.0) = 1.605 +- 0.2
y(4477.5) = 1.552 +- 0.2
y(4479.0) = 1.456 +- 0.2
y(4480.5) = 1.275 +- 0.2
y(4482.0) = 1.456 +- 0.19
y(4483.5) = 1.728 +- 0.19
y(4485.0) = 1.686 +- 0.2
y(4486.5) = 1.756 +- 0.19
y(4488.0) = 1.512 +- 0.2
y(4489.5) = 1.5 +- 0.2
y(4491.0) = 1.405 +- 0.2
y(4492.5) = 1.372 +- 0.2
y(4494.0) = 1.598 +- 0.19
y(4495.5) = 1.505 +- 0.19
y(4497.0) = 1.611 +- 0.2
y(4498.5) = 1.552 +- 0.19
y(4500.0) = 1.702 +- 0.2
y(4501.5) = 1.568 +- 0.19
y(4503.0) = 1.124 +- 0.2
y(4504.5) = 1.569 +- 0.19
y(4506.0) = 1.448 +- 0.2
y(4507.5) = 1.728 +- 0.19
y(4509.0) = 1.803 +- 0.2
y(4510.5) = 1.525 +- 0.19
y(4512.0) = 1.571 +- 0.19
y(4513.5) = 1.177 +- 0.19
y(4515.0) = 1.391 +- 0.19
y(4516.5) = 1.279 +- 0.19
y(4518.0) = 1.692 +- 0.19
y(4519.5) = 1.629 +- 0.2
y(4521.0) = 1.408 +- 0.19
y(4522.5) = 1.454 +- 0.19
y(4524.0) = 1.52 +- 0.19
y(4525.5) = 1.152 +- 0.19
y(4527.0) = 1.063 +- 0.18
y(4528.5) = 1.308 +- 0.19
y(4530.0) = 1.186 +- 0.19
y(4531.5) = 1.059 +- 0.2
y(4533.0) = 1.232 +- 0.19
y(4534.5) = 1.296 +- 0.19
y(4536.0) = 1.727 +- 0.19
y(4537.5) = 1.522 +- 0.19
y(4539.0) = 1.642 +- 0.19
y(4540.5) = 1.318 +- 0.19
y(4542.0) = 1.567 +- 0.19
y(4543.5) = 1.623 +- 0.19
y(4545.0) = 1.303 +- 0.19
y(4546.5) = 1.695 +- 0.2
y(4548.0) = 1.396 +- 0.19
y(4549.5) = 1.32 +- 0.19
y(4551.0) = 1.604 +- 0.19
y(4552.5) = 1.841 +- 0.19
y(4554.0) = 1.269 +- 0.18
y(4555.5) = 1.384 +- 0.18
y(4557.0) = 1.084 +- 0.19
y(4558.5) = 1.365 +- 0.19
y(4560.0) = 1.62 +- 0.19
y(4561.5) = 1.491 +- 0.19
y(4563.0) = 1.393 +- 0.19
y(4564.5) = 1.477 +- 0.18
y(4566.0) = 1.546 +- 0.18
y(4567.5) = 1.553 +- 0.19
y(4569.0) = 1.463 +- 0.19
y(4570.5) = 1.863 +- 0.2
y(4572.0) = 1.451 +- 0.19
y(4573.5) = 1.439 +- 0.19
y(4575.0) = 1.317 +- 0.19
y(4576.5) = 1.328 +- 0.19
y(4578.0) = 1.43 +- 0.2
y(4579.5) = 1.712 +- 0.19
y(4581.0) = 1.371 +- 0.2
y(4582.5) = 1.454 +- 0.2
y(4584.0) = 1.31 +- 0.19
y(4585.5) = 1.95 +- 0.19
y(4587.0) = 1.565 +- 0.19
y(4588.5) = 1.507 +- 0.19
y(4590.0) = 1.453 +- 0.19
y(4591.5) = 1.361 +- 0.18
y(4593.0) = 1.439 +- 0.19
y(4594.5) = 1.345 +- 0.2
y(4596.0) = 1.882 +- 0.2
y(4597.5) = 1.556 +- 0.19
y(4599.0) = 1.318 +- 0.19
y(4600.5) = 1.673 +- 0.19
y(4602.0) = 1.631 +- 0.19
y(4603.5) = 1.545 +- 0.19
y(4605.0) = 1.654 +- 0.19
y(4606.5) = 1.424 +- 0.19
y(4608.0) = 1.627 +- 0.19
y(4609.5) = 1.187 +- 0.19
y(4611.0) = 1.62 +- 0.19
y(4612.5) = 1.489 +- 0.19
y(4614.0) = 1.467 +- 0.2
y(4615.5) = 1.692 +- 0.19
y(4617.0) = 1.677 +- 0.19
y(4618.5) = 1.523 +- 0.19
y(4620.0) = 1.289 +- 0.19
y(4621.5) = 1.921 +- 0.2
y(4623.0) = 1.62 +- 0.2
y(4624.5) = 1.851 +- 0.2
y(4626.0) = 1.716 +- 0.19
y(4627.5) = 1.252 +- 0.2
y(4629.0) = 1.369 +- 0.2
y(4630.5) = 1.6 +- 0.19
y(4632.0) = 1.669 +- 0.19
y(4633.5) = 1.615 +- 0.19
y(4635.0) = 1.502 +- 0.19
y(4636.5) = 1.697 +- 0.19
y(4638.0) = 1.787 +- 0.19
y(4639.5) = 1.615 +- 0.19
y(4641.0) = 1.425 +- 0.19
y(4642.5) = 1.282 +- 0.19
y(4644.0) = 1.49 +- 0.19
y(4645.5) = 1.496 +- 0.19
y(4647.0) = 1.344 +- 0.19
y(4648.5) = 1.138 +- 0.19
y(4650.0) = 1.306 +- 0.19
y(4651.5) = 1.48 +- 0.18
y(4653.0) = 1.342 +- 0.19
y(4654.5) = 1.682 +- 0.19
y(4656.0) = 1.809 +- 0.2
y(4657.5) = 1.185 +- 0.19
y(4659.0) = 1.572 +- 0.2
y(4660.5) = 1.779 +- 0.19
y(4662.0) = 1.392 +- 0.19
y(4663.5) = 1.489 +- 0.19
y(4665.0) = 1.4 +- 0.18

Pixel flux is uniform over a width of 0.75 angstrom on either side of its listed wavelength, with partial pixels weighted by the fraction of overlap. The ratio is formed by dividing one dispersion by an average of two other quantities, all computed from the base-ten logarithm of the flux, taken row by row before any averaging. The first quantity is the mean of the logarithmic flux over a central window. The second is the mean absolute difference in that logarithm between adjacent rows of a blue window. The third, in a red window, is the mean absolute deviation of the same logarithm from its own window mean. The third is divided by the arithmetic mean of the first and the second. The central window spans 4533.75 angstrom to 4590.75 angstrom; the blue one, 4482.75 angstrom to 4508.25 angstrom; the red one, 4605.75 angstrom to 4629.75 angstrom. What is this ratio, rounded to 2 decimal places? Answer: 0.45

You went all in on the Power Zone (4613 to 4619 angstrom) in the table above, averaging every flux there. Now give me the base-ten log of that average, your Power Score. 0.201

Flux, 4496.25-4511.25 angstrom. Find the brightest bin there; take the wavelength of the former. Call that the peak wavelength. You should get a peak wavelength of 4509.0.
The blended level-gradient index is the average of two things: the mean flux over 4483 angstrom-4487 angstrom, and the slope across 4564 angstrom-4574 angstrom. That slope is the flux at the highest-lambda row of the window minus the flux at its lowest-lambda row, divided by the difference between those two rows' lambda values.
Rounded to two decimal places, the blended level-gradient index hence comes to 0.86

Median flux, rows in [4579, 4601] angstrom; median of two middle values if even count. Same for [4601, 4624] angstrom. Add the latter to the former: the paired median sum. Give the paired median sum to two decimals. 3.07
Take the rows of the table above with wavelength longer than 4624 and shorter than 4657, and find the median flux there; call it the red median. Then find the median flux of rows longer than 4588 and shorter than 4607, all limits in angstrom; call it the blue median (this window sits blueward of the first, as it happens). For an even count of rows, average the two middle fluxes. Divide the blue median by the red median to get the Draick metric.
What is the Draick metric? 1.01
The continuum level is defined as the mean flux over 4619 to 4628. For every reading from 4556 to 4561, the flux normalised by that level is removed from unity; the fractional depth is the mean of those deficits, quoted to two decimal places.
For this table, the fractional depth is 0.16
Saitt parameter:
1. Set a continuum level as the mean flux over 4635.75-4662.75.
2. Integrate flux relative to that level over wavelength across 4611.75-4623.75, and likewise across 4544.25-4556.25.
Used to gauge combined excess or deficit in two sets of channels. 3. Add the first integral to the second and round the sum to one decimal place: 1.0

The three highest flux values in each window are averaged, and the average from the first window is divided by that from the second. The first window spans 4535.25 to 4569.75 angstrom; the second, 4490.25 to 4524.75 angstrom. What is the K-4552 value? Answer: 1.01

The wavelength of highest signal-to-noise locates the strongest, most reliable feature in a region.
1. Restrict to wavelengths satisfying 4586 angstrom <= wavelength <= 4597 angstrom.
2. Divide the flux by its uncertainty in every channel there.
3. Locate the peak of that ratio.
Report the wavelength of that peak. 4596.0 angstrom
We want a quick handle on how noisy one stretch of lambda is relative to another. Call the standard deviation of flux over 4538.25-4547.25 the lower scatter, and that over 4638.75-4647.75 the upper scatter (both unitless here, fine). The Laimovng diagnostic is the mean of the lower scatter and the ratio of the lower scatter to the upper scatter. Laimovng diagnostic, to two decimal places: 0.80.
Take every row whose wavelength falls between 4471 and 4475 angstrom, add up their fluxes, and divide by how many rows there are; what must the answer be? 1.36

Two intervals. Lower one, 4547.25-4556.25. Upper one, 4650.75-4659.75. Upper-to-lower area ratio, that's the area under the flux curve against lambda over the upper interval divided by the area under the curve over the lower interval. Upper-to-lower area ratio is 1.03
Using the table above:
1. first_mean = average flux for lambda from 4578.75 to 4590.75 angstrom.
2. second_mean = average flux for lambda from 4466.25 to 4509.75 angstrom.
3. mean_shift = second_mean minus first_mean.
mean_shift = -0.041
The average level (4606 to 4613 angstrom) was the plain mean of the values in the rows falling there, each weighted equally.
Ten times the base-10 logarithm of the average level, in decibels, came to 1.67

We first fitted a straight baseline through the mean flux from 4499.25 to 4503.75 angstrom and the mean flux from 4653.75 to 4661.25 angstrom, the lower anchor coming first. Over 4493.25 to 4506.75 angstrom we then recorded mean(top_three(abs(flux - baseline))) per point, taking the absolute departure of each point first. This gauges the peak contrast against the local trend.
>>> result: 0.24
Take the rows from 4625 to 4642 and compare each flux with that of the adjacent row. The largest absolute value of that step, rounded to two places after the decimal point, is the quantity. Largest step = 0.46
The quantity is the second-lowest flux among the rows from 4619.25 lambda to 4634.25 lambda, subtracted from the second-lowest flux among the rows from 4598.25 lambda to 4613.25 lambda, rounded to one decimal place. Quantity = 0.0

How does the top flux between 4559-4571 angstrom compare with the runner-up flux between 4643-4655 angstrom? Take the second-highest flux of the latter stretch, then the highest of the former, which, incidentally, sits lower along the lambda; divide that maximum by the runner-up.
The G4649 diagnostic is 1.25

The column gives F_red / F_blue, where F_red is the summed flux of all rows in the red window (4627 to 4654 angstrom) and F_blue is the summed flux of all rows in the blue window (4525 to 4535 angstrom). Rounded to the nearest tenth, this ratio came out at 3.2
